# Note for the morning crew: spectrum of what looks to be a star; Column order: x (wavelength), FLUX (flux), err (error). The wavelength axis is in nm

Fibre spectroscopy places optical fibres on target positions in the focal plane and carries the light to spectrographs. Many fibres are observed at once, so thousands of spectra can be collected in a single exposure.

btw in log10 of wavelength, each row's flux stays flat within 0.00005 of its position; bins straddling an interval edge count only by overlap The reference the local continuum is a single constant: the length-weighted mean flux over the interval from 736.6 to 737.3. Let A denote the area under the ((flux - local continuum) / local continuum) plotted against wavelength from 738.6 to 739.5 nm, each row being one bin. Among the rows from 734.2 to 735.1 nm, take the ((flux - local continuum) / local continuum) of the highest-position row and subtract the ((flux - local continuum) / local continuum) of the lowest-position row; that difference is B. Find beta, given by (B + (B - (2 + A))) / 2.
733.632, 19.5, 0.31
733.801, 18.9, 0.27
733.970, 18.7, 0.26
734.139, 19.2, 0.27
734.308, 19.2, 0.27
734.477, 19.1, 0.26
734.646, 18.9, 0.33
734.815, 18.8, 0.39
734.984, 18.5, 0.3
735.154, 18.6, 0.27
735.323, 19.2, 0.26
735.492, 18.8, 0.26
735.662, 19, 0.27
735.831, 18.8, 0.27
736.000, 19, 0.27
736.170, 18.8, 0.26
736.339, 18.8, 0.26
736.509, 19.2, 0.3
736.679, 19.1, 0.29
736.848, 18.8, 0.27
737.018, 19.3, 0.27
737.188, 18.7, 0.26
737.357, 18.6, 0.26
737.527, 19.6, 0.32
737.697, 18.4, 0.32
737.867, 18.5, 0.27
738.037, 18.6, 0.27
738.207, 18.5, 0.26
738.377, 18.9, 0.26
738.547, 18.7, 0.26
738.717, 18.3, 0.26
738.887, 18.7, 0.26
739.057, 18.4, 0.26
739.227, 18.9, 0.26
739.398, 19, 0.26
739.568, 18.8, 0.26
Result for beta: -1.03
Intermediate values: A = -0.015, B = -0.04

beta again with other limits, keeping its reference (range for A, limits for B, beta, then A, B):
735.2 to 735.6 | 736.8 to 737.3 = -1.01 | 0.000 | -0.01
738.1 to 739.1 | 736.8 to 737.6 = -0.95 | -0.021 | 0.04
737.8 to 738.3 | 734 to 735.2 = -1.03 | -0.012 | -0.03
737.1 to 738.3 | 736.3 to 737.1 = -0.96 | -0.018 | 0.03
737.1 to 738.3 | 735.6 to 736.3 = -1.00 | -0.018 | -0.01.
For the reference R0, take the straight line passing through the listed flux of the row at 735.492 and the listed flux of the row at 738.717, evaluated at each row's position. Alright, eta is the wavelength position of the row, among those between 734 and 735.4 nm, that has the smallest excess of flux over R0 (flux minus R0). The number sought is 734.984 nm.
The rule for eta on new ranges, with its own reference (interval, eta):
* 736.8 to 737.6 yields 737.357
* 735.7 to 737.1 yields 735.831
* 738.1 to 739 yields 738.717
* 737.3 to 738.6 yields 737.697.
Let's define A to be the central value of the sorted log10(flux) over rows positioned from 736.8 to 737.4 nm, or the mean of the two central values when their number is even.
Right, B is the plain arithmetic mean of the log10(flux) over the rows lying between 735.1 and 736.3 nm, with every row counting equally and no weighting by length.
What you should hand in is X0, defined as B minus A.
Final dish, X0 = 0.003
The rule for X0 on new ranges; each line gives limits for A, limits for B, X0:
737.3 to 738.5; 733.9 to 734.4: 0.010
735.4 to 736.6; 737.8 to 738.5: -0.004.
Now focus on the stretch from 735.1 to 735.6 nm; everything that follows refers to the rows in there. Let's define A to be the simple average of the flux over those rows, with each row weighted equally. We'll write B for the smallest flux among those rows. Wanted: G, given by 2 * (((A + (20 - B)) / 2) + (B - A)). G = 19.73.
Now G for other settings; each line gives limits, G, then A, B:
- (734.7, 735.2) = 19.87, 18.6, 18.5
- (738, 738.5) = 19.83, 18.7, 18.5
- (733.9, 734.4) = 19.67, 19.0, 18.7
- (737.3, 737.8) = 19.53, 18.9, 18.4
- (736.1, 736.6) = 19.87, 18.9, 18.8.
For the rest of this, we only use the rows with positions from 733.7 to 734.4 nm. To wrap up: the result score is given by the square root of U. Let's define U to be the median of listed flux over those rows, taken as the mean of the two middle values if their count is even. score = 4.36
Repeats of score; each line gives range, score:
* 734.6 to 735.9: 4.34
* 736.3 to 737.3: 4.35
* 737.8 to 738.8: 4.31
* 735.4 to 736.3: 4.34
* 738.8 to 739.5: 4.34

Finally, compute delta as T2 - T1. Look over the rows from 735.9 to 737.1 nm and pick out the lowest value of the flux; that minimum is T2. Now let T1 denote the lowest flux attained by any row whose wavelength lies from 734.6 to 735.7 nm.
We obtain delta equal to 0.3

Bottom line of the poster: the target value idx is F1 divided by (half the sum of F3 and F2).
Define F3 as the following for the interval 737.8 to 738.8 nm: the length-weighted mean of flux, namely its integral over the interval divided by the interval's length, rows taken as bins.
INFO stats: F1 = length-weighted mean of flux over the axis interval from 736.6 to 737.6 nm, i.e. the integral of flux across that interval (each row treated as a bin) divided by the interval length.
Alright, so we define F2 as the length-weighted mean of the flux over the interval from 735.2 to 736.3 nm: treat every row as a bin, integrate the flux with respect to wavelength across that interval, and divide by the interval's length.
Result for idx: 1.01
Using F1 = 19.0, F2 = 18.9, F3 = 18.6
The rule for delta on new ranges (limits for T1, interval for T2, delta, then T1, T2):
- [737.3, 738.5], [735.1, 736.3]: 0.2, 18.4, 18.6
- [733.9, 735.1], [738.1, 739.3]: -0.2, 18.5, 18.3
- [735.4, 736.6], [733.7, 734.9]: -0.1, 18.8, 18.7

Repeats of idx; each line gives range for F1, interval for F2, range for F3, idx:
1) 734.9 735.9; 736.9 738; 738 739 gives 1.00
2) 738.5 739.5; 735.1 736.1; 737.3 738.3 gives 0.99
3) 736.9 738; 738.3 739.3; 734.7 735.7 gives 1.01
